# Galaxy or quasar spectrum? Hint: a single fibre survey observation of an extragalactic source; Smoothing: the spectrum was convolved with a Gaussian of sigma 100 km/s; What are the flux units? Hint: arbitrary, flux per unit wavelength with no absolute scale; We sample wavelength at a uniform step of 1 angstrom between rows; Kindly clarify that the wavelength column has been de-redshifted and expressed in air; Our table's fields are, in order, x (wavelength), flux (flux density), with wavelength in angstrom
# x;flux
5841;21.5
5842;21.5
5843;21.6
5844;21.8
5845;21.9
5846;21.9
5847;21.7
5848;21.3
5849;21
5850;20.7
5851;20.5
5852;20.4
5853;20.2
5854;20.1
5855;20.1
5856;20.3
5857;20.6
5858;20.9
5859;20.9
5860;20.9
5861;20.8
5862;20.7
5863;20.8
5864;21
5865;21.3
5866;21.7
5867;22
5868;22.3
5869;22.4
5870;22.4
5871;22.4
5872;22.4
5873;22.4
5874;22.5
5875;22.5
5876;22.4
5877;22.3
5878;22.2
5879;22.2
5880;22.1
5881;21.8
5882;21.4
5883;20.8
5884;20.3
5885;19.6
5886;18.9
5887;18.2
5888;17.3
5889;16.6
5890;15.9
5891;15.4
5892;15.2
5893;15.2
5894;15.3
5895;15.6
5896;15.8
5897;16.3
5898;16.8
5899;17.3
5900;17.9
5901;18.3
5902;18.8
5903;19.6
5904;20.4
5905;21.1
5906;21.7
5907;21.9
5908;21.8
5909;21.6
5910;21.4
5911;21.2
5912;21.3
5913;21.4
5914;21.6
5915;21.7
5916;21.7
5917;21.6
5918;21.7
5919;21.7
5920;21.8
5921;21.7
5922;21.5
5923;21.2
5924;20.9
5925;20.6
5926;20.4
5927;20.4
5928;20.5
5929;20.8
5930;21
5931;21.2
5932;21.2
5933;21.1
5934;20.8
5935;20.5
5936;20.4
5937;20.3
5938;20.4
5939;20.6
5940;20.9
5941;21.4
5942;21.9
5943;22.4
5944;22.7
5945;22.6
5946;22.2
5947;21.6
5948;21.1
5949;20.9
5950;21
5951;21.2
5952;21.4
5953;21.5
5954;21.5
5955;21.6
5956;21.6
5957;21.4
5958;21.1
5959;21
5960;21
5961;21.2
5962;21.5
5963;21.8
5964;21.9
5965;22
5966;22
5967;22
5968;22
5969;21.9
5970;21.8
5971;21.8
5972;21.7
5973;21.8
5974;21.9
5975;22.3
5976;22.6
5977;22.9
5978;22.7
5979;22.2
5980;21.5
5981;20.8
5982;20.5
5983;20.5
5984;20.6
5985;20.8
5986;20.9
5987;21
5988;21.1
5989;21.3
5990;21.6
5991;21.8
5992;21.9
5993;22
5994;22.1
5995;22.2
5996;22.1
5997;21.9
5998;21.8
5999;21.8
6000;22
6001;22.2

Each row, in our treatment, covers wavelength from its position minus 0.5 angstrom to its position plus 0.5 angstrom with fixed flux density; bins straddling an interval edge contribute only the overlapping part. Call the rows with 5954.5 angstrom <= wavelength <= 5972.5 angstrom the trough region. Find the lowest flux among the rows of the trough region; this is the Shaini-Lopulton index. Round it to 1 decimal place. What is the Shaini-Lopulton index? 21.0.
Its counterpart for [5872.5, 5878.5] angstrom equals 22.2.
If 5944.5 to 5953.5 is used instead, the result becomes 20.9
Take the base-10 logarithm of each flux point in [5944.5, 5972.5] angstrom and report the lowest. 1.32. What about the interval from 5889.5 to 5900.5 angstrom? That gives 1.18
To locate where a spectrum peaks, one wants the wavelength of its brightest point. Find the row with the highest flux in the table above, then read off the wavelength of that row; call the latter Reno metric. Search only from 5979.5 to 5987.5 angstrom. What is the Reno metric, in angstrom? 5980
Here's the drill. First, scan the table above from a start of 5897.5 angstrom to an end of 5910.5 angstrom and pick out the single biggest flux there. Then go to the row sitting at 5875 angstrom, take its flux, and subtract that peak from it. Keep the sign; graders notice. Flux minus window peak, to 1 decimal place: 0.6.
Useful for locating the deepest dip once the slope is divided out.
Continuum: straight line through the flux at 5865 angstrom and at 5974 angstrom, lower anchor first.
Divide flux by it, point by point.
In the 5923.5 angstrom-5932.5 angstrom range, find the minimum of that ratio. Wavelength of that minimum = 5927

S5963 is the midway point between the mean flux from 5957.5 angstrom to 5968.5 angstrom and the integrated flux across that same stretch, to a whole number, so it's 130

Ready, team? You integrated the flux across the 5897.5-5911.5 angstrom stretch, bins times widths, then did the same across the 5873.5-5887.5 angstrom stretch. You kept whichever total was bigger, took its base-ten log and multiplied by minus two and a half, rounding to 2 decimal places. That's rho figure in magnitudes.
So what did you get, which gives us -6.18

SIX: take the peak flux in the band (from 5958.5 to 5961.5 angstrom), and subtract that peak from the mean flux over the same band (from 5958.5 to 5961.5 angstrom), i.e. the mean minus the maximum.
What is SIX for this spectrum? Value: -0.13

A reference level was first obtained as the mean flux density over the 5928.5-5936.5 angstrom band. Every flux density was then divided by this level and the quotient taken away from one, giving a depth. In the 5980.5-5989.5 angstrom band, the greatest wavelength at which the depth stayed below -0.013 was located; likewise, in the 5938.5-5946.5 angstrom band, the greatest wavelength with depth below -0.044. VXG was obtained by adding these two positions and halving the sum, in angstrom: 5967.5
